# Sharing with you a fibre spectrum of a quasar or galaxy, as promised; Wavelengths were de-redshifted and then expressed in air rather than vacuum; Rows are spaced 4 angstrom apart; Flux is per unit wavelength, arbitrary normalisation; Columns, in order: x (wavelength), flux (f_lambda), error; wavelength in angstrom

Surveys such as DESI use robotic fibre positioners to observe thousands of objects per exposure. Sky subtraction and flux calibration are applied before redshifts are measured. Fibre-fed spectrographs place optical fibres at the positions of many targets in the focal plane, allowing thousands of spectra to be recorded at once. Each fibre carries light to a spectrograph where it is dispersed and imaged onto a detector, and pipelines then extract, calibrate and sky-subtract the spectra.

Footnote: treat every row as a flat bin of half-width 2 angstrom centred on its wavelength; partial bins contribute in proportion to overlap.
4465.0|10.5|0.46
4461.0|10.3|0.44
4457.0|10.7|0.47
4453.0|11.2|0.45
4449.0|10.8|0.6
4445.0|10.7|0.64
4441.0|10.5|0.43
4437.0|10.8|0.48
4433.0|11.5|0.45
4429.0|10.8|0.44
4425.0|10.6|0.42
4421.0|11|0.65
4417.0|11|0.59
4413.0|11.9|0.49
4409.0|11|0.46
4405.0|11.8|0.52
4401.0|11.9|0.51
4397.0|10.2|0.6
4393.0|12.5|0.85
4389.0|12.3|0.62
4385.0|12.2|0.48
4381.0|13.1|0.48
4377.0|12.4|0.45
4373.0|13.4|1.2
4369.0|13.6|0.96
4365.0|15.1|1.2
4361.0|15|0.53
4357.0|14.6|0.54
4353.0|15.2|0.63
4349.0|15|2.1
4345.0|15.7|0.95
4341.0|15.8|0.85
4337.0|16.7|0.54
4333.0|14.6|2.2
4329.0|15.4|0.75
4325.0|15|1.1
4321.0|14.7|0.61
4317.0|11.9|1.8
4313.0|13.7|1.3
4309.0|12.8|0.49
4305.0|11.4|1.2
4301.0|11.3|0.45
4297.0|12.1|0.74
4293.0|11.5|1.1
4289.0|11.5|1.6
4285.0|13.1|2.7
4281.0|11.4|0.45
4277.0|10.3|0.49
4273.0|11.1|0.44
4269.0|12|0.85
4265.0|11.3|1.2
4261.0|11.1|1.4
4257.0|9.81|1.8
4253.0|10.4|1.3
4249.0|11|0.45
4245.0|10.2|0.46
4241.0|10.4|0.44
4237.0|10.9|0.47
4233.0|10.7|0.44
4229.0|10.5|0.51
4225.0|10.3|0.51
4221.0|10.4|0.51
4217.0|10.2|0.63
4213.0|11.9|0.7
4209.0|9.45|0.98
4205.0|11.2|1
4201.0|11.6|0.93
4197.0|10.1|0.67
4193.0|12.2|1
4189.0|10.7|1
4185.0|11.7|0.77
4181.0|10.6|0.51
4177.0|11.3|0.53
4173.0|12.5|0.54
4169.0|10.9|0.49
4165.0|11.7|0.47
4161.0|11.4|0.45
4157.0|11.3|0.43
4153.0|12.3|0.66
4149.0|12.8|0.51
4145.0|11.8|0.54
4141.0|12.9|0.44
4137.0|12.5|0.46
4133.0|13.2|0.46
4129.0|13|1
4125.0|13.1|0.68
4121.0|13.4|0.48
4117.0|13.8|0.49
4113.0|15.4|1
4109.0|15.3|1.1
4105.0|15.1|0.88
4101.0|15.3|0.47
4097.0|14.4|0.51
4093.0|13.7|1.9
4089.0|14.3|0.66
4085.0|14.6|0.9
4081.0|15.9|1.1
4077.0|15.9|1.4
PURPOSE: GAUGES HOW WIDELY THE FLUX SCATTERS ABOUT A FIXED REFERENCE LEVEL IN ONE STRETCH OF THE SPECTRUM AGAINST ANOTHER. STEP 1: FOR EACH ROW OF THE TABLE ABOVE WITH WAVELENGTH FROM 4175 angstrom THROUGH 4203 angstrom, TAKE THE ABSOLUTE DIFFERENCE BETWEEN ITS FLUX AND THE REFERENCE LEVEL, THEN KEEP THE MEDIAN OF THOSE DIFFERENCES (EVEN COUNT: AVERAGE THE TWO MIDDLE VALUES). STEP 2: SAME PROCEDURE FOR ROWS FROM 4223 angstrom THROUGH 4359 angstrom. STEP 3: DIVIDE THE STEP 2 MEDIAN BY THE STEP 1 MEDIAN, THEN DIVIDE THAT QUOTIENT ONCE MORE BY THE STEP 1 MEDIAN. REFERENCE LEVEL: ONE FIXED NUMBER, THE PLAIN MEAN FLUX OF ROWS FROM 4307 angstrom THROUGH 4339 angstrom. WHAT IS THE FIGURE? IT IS 0.31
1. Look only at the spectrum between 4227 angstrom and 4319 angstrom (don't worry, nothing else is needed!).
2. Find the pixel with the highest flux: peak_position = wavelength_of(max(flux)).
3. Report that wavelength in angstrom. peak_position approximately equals 4313.0 angstrom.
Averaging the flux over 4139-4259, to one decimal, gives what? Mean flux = 11.1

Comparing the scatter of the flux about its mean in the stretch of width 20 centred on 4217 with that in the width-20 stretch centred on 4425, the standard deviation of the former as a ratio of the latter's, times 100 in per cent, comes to 267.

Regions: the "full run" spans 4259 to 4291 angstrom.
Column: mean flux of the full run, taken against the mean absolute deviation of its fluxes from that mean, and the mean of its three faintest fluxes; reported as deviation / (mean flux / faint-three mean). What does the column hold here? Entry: 0.51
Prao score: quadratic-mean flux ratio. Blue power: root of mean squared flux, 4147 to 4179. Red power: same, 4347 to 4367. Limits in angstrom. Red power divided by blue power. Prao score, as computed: 1.27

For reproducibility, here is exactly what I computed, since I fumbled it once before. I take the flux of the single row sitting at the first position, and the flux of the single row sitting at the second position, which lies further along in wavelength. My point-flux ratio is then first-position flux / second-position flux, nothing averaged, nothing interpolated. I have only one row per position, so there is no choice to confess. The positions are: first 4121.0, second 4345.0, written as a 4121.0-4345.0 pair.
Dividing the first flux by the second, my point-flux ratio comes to 0.85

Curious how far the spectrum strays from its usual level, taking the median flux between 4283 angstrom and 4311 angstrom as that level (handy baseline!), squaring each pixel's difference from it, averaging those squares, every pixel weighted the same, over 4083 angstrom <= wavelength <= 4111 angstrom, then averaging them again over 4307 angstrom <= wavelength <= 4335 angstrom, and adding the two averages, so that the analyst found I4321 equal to 18.1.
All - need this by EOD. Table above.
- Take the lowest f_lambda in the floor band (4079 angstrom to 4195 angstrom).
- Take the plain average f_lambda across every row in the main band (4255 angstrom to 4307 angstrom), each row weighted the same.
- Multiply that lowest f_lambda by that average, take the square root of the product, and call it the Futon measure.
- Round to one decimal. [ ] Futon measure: 11.0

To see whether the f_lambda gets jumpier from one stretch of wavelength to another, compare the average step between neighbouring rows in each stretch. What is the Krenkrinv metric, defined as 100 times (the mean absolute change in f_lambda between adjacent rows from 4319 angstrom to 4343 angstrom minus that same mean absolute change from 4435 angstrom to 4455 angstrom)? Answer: 65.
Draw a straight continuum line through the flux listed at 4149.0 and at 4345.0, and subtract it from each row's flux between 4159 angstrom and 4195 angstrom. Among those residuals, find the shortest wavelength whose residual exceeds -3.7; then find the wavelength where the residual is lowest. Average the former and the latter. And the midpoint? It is 4175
